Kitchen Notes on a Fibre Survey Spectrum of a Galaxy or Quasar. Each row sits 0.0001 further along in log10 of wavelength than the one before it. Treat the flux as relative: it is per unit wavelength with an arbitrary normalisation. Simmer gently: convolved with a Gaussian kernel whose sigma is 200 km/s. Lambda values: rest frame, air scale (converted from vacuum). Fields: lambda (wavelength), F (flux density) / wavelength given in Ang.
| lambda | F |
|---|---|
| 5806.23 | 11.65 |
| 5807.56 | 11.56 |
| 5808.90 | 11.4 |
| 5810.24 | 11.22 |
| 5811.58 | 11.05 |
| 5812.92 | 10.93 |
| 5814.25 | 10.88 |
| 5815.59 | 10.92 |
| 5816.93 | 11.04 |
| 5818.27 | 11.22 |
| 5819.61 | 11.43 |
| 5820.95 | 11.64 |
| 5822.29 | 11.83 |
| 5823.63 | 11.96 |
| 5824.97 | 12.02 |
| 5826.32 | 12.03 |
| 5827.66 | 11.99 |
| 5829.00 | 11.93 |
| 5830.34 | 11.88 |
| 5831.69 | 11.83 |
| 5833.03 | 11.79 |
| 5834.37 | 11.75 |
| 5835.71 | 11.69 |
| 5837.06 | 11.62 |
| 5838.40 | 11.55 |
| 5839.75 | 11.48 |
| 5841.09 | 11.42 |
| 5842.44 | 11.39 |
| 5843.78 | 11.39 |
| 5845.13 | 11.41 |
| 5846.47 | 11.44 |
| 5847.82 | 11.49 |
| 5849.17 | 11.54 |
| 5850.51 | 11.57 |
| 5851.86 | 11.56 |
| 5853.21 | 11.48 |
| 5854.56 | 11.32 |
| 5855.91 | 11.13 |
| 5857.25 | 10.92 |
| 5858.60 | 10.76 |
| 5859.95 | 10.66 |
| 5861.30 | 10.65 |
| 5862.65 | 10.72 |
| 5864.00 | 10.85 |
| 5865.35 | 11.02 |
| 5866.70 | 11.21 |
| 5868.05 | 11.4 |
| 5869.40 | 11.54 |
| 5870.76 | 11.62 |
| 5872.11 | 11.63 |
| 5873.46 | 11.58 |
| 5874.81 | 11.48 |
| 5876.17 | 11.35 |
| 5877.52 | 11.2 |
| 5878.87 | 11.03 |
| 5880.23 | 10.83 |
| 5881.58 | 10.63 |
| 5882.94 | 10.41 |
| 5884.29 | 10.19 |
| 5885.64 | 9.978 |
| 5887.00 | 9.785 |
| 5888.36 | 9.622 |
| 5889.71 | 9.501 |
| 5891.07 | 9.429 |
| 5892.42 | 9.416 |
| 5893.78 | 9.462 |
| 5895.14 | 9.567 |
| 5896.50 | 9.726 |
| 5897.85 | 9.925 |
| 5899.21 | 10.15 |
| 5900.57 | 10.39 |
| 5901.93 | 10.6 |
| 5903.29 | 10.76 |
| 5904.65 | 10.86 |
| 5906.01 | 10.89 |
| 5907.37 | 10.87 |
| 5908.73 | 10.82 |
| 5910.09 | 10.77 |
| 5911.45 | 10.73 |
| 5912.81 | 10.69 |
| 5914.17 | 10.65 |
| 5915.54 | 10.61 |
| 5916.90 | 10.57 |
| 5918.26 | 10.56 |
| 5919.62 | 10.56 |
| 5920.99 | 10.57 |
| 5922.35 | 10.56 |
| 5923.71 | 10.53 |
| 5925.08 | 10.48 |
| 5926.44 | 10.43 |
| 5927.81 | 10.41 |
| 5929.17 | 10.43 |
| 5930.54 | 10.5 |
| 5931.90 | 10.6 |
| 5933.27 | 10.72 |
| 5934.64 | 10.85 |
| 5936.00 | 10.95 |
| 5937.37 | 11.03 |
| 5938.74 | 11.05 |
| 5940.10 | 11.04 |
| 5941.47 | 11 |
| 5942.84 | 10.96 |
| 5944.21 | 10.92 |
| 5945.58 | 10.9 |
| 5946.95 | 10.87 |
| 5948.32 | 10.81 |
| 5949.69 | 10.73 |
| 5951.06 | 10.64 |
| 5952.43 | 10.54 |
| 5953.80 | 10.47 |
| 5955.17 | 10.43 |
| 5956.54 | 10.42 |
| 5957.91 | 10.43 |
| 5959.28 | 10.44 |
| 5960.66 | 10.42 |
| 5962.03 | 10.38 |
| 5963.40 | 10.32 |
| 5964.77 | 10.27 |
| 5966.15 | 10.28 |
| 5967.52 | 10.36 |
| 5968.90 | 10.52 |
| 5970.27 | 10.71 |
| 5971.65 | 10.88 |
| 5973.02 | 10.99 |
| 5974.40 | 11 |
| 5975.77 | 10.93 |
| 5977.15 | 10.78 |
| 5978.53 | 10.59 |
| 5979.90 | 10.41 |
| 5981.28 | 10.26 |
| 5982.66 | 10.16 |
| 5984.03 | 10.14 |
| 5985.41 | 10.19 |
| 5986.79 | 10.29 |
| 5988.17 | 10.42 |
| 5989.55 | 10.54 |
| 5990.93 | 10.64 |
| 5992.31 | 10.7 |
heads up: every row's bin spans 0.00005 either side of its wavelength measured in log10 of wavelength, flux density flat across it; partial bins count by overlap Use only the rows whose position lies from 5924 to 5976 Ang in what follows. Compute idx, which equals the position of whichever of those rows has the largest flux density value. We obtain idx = 5938.74 Ang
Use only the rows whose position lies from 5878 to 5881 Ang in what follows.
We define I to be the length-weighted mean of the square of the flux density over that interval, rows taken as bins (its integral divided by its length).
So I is 120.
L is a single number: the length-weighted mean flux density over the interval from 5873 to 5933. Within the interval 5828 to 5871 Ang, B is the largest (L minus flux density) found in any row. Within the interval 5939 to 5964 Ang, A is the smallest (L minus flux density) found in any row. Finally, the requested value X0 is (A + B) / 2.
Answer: -0.39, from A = -0.6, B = -0.20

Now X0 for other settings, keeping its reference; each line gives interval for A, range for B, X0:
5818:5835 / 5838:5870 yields -0.89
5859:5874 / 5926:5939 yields -0.57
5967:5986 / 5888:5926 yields 0.25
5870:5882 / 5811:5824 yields -0.80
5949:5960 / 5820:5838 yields -0.72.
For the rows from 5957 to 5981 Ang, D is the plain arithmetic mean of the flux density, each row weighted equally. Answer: 10.6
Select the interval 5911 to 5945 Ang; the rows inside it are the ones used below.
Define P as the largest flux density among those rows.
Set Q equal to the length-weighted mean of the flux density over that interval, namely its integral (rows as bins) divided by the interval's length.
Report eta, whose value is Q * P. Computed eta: 118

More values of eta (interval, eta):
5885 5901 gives 101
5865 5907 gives 123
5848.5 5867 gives 128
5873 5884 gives 128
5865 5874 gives 133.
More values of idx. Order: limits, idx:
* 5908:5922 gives 5908.73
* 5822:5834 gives 5826.32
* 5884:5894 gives 5884.29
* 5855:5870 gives 5869.40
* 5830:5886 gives 5830.34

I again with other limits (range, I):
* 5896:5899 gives 98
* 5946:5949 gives 118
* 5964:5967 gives 106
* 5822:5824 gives 142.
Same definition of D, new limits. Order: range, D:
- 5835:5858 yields 11.4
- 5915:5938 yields 10.6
